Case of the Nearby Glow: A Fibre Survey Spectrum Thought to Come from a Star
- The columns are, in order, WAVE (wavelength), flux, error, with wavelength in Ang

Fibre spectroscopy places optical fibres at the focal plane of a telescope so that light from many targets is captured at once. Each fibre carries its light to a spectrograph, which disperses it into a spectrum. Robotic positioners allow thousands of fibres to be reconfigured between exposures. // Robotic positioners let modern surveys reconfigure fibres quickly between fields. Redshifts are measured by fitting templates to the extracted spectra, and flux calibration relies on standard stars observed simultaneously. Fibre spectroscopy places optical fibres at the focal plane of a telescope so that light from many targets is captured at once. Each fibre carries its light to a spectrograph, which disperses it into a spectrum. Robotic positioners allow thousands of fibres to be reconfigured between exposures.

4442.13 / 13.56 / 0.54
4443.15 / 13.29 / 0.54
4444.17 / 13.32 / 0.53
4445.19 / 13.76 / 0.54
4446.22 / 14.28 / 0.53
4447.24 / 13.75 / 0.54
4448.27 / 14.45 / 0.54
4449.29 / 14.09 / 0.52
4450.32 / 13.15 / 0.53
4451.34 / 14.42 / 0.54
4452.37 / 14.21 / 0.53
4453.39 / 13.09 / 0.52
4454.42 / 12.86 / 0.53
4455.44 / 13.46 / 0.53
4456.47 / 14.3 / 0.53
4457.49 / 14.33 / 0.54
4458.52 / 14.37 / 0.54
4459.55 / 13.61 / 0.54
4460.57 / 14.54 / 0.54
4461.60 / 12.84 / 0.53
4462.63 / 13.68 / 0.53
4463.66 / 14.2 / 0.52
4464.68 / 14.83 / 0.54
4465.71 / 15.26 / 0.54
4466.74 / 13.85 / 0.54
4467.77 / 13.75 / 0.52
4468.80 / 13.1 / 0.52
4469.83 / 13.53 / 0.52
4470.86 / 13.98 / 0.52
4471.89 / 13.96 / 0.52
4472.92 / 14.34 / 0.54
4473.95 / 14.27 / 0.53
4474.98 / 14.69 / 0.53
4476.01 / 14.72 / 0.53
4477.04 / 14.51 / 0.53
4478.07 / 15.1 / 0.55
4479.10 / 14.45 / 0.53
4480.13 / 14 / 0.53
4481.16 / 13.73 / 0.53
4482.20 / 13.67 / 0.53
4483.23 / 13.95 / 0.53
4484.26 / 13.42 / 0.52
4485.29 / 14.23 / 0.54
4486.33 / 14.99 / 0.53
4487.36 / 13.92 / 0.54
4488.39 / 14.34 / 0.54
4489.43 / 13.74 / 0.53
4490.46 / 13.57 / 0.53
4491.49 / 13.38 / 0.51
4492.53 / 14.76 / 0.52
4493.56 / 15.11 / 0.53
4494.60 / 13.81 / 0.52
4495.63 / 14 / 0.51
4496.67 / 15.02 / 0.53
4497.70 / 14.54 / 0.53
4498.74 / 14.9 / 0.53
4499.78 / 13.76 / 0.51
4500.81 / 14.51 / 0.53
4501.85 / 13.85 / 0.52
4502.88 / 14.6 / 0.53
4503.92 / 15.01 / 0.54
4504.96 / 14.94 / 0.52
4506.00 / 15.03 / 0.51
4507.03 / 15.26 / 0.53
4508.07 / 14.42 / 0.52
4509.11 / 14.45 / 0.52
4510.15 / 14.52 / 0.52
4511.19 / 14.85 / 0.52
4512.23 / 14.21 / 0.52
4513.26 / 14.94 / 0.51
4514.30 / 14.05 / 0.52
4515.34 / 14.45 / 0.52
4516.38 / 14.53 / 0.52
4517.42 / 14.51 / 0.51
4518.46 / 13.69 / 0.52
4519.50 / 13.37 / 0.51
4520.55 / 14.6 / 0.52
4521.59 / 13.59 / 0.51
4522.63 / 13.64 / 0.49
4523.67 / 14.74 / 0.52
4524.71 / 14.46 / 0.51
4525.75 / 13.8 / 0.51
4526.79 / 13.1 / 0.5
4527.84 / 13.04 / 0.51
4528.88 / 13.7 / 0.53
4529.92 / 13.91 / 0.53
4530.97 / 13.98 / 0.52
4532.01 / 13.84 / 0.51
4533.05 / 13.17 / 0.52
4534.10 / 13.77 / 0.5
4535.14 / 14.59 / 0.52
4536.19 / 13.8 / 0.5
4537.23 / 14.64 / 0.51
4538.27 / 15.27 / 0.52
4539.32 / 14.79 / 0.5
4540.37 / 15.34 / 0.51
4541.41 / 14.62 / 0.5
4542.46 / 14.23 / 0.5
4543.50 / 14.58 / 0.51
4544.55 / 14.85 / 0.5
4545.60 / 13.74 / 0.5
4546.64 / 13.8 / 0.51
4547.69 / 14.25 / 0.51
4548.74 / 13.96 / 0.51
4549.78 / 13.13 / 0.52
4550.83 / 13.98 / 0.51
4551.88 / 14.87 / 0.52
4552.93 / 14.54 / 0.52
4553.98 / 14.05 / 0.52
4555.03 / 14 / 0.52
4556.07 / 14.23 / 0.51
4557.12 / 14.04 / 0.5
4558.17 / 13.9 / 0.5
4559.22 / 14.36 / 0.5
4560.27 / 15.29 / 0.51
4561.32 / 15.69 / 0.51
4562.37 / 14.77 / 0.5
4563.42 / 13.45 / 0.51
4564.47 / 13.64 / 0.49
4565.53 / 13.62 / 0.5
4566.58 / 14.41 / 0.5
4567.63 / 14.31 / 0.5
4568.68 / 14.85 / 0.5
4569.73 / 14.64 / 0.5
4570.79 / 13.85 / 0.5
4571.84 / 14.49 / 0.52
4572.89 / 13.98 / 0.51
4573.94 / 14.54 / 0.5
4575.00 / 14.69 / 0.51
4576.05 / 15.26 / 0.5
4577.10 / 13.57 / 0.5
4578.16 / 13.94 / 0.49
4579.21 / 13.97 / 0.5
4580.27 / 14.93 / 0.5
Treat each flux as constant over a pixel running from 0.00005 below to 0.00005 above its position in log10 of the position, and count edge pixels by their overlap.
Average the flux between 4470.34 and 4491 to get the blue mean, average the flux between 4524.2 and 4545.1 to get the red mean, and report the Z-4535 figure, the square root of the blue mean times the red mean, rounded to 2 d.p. 14.18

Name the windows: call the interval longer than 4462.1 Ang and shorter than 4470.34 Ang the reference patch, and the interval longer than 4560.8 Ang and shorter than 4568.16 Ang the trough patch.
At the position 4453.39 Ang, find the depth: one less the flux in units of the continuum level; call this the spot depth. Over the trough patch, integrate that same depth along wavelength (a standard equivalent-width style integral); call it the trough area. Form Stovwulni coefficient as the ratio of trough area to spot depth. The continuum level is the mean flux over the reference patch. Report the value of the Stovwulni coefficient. -2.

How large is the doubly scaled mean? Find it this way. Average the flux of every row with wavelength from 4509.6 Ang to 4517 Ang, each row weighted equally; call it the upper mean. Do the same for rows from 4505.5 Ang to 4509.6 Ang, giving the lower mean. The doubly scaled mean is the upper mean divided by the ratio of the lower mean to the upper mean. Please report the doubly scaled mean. 14.2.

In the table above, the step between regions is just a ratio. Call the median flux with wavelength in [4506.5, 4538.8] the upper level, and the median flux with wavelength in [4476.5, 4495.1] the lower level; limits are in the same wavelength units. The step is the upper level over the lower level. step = 1.02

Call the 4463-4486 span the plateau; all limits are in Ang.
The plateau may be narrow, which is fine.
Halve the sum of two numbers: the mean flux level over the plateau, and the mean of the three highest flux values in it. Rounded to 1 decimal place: 14.6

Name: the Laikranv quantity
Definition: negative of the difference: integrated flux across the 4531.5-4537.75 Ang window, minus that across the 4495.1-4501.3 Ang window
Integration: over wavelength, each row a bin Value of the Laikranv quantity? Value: 2.3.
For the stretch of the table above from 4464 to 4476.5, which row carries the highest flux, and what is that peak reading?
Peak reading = 15.26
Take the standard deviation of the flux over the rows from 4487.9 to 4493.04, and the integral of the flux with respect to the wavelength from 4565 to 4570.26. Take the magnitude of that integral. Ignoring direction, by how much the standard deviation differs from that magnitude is 75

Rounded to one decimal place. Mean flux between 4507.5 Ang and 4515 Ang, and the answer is 14.5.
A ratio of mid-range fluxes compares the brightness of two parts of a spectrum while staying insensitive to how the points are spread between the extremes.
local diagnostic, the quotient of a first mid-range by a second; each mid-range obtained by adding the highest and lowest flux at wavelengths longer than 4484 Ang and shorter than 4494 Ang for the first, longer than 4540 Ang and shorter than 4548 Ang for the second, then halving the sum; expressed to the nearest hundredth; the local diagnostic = 0.98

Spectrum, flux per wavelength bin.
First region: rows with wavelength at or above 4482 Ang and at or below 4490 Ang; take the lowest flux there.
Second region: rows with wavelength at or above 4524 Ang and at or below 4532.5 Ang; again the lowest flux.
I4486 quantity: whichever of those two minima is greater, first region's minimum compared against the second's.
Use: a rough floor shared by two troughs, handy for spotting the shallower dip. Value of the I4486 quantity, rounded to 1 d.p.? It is 13.4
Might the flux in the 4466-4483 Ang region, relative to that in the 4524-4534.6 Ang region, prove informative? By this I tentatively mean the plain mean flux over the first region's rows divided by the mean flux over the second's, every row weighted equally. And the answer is 1.03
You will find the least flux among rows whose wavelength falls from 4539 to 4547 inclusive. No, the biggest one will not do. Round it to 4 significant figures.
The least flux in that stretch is 13.74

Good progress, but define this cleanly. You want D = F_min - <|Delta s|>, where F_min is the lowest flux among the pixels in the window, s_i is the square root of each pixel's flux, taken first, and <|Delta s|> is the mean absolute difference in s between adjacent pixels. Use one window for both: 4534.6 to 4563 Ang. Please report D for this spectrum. 13.1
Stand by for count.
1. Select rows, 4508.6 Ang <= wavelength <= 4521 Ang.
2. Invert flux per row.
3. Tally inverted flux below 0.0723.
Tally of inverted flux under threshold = 10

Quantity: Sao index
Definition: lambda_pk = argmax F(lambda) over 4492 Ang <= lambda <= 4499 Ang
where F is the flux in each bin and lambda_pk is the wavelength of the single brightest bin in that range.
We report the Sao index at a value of 4493.56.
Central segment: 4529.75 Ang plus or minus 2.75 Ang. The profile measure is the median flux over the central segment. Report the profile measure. 13.8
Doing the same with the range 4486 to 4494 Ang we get 14.1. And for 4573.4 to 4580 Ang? 14.3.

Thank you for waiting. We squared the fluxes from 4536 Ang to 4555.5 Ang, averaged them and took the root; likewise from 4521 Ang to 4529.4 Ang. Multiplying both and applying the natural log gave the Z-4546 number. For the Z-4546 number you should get 5.29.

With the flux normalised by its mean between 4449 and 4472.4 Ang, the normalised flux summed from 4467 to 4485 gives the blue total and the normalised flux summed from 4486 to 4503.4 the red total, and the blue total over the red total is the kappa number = 0.99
